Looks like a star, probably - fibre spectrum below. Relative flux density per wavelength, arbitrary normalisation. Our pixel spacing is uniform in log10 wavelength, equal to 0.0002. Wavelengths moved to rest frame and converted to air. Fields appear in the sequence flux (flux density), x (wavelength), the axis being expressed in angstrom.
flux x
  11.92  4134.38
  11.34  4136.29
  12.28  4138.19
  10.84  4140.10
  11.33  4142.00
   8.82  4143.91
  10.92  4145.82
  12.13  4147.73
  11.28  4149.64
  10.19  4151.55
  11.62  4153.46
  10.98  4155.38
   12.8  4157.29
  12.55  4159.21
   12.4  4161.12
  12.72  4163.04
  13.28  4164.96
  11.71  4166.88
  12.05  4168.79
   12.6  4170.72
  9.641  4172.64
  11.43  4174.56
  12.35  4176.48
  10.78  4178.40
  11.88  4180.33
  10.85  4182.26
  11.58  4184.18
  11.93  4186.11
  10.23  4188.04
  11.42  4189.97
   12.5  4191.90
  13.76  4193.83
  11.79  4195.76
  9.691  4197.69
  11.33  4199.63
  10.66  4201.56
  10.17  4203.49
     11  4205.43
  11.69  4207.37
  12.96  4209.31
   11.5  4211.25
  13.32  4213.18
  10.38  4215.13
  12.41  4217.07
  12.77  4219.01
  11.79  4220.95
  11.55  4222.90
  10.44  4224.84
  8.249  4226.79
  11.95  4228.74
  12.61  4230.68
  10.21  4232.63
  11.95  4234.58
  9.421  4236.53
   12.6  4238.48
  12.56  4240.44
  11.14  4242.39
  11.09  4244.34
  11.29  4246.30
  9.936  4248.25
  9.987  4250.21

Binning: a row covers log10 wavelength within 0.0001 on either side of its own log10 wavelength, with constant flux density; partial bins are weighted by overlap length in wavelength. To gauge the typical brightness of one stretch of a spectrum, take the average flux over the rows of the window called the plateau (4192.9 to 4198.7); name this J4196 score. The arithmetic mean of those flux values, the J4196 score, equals 11.7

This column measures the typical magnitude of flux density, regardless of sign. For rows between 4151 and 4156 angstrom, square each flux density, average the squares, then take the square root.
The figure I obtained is 10.9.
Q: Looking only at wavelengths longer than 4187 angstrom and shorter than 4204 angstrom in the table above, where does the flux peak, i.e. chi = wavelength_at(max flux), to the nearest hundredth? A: 4193.83 angstrom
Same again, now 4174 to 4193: 4191.90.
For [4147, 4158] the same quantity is 4157.29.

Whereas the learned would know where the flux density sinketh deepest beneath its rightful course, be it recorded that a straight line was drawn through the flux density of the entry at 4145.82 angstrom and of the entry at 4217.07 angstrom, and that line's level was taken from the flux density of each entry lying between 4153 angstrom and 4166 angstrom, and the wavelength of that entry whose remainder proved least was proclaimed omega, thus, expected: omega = 4155.38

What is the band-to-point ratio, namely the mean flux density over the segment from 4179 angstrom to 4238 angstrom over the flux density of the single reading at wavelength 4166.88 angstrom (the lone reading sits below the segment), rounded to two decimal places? 0.97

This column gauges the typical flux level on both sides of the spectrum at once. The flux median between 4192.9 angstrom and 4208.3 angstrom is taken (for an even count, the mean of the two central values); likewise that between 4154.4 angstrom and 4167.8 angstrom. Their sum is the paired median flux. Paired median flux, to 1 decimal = 23.7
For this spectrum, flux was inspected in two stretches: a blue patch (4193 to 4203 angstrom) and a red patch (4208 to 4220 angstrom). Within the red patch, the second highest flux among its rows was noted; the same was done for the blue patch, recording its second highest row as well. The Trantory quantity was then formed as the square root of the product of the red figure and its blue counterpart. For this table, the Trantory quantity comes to 12.4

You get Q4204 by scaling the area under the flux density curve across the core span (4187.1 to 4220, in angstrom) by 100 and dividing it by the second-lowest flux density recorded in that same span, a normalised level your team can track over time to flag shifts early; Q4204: 3761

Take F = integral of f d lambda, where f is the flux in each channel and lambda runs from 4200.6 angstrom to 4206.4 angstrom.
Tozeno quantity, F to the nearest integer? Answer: 62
